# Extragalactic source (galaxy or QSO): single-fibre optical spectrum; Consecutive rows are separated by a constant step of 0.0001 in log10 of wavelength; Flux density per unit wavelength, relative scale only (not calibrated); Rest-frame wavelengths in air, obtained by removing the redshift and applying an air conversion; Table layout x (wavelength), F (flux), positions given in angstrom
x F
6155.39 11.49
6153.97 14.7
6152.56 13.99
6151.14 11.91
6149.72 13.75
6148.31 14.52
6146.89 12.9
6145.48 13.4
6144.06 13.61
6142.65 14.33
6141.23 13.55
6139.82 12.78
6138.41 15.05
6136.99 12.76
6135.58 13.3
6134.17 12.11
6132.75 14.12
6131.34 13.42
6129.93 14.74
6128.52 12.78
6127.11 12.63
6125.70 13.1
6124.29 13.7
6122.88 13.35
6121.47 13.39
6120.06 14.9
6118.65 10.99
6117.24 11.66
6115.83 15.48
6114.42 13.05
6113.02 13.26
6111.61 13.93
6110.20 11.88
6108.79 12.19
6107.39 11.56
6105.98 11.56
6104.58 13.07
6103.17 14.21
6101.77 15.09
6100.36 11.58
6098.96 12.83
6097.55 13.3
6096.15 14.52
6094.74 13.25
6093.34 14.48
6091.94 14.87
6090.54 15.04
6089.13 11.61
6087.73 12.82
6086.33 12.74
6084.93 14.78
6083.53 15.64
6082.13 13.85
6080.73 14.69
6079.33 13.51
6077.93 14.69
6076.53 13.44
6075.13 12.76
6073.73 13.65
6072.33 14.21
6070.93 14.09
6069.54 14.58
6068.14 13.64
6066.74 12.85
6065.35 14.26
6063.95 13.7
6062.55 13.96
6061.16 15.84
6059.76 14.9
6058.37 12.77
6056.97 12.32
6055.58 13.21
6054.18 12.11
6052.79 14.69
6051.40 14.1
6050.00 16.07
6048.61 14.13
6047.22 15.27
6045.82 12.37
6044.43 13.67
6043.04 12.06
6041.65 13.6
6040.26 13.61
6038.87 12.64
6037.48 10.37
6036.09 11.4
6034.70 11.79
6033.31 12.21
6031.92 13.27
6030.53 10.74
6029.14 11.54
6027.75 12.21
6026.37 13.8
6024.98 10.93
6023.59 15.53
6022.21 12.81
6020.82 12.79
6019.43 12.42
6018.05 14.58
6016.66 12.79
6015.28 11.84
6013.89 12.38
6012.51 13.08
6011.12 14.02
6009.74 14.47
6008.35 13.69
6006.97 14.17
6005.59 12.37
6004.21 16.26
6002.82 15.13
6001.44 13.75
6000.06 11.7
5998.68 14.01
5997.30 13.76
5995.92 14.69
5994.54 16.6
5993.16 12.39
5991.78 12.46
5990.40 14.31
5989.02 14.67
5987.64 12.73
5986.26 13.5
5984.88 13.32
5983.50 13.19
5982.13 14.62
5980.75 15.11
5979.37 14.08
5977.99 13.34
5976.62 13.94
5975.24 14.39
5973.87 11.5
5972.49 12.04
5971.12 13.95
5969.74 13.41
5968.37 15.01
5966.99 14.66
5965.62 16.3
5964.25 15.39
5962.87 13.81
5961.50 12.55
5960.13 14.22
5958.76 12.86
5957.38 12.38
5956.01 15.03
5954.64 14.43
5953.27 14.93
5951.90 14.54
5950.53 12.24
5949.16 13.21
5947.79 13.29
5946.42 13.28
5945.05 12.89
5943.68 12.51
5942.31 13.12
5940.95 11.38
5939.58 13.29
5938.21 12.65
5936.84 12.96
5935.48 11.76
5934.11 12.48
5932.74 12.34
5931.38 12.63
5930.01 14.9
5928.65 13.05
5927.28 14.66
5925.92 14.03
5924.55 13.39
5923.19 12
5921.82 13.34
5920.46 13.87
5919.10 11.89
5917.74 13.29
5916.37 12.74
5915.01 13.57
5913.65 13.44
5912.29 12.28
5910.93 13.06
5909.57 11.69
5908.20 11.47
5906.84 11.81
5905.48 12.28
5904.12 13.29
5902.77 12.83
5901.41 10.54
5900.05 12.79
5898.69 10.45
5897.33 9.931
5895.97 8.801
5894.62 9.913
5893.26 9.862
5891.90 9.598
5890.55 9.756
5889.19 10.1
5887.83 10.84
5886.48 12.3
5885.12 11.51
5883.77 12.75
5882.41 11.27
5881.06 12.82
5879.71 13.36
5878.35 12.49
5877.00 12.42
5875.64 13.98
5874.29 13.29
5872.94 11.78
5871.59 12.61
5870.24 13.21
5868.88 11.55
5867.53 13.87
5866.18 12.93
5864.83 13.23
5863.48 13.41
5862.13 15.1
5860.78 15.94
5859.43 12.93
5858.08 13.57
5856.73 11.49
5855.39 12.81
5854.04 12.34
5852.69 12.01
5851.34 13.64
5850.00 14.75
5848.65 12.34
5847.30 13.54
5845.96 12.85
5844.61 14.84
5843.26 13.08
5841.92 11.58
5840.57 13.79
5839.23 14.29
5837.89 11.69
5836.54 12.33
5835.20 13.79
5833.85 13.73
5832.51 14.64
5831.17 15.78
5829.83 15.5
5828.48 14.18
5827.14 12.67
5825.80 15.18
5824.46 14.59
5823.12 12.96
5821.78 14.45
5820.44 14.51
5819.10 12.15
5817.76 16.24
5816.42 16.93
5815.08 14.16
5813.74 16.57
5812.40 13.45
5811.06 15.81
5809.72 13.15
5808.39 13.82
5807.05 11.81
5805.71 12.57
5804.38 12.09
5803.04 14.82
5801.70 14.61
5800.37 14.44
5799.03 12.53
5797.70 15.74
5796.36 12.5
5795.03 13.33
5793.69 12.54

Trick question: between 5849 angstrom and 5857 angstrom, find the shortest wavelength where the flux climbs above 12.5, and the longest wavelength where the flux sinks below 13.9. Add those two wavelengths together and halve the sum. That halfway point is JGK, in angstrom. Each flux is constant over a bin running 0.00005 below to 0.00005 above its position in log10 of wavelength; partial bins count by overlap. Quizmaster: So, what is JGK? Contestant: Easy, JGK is 5853.4 angstrom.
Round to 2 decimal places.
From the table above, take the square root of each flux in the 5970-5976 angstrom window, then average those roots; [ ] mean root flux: 3.60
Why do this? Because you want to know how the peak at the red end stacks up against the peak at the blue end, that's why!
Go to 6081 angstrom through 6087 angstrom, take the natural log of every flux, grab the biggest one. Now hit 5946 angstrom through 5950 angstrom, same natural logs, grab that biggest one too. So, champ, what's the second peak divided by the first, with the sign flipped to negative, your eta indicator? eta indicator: -0.94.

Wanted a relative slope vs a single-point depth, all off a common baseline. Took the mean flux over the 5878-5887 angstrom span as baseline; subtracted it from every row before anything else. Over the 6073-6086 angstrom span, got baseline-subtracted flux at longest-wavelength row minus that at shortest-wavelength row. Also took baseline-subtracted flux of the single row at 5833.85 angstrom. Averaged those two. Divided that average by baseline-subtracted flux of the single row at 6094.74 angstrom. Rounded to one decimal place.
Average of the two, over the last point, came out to 1.4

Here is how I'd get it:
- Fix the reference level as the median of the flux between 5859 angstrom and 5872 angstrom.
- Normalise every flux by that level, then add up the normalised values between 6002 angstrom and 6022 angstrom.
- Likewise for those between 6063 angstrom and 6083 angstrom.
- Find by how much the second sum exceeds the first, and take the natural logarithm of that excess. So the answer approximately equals -1.2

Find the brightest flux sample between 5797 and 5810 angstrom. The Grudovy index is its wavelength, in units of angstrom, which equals 5797.70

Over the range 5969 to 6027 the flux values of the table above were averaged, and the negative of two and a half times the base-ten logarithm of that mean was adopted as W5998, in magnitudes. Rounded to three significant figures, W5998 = -2.83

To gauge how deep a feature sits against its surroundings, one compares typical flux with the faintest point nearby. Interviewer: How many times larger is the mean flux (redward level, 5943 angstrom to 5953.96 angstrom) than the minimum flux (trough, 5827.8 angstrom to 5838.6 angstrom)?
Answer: 1.14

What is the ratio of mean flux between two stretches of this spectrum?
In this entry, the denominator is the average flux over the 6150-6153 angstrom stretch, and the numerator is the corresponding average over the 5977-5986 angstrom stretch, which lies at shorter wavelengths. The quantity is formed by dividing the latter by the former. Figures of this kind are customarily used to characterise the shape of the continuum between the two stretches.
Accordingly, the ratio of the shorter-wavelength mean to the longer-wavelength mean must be 1.08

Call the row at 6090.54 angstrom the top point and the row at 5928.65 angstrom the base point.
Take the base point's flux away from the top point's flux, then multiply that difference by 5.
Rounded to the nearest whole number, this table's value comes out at 10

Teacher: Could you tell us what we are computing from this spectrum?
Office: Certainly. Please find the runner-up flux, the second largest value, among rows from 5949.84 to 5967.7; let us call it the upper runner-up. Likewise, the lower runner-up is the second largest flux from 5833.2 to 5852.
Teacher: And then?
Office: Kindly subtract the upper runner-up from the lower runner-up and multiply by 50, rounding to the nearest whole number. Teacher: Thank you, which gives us -32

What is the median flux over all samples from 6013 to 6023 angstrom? 12.8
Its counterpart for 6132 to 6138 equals 13.0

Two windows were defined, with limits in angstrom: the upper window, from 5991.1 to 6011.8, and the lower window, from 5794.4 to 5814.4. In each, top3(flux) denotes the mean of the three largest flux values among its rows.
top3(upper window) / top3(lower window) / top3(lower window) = 0.0622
